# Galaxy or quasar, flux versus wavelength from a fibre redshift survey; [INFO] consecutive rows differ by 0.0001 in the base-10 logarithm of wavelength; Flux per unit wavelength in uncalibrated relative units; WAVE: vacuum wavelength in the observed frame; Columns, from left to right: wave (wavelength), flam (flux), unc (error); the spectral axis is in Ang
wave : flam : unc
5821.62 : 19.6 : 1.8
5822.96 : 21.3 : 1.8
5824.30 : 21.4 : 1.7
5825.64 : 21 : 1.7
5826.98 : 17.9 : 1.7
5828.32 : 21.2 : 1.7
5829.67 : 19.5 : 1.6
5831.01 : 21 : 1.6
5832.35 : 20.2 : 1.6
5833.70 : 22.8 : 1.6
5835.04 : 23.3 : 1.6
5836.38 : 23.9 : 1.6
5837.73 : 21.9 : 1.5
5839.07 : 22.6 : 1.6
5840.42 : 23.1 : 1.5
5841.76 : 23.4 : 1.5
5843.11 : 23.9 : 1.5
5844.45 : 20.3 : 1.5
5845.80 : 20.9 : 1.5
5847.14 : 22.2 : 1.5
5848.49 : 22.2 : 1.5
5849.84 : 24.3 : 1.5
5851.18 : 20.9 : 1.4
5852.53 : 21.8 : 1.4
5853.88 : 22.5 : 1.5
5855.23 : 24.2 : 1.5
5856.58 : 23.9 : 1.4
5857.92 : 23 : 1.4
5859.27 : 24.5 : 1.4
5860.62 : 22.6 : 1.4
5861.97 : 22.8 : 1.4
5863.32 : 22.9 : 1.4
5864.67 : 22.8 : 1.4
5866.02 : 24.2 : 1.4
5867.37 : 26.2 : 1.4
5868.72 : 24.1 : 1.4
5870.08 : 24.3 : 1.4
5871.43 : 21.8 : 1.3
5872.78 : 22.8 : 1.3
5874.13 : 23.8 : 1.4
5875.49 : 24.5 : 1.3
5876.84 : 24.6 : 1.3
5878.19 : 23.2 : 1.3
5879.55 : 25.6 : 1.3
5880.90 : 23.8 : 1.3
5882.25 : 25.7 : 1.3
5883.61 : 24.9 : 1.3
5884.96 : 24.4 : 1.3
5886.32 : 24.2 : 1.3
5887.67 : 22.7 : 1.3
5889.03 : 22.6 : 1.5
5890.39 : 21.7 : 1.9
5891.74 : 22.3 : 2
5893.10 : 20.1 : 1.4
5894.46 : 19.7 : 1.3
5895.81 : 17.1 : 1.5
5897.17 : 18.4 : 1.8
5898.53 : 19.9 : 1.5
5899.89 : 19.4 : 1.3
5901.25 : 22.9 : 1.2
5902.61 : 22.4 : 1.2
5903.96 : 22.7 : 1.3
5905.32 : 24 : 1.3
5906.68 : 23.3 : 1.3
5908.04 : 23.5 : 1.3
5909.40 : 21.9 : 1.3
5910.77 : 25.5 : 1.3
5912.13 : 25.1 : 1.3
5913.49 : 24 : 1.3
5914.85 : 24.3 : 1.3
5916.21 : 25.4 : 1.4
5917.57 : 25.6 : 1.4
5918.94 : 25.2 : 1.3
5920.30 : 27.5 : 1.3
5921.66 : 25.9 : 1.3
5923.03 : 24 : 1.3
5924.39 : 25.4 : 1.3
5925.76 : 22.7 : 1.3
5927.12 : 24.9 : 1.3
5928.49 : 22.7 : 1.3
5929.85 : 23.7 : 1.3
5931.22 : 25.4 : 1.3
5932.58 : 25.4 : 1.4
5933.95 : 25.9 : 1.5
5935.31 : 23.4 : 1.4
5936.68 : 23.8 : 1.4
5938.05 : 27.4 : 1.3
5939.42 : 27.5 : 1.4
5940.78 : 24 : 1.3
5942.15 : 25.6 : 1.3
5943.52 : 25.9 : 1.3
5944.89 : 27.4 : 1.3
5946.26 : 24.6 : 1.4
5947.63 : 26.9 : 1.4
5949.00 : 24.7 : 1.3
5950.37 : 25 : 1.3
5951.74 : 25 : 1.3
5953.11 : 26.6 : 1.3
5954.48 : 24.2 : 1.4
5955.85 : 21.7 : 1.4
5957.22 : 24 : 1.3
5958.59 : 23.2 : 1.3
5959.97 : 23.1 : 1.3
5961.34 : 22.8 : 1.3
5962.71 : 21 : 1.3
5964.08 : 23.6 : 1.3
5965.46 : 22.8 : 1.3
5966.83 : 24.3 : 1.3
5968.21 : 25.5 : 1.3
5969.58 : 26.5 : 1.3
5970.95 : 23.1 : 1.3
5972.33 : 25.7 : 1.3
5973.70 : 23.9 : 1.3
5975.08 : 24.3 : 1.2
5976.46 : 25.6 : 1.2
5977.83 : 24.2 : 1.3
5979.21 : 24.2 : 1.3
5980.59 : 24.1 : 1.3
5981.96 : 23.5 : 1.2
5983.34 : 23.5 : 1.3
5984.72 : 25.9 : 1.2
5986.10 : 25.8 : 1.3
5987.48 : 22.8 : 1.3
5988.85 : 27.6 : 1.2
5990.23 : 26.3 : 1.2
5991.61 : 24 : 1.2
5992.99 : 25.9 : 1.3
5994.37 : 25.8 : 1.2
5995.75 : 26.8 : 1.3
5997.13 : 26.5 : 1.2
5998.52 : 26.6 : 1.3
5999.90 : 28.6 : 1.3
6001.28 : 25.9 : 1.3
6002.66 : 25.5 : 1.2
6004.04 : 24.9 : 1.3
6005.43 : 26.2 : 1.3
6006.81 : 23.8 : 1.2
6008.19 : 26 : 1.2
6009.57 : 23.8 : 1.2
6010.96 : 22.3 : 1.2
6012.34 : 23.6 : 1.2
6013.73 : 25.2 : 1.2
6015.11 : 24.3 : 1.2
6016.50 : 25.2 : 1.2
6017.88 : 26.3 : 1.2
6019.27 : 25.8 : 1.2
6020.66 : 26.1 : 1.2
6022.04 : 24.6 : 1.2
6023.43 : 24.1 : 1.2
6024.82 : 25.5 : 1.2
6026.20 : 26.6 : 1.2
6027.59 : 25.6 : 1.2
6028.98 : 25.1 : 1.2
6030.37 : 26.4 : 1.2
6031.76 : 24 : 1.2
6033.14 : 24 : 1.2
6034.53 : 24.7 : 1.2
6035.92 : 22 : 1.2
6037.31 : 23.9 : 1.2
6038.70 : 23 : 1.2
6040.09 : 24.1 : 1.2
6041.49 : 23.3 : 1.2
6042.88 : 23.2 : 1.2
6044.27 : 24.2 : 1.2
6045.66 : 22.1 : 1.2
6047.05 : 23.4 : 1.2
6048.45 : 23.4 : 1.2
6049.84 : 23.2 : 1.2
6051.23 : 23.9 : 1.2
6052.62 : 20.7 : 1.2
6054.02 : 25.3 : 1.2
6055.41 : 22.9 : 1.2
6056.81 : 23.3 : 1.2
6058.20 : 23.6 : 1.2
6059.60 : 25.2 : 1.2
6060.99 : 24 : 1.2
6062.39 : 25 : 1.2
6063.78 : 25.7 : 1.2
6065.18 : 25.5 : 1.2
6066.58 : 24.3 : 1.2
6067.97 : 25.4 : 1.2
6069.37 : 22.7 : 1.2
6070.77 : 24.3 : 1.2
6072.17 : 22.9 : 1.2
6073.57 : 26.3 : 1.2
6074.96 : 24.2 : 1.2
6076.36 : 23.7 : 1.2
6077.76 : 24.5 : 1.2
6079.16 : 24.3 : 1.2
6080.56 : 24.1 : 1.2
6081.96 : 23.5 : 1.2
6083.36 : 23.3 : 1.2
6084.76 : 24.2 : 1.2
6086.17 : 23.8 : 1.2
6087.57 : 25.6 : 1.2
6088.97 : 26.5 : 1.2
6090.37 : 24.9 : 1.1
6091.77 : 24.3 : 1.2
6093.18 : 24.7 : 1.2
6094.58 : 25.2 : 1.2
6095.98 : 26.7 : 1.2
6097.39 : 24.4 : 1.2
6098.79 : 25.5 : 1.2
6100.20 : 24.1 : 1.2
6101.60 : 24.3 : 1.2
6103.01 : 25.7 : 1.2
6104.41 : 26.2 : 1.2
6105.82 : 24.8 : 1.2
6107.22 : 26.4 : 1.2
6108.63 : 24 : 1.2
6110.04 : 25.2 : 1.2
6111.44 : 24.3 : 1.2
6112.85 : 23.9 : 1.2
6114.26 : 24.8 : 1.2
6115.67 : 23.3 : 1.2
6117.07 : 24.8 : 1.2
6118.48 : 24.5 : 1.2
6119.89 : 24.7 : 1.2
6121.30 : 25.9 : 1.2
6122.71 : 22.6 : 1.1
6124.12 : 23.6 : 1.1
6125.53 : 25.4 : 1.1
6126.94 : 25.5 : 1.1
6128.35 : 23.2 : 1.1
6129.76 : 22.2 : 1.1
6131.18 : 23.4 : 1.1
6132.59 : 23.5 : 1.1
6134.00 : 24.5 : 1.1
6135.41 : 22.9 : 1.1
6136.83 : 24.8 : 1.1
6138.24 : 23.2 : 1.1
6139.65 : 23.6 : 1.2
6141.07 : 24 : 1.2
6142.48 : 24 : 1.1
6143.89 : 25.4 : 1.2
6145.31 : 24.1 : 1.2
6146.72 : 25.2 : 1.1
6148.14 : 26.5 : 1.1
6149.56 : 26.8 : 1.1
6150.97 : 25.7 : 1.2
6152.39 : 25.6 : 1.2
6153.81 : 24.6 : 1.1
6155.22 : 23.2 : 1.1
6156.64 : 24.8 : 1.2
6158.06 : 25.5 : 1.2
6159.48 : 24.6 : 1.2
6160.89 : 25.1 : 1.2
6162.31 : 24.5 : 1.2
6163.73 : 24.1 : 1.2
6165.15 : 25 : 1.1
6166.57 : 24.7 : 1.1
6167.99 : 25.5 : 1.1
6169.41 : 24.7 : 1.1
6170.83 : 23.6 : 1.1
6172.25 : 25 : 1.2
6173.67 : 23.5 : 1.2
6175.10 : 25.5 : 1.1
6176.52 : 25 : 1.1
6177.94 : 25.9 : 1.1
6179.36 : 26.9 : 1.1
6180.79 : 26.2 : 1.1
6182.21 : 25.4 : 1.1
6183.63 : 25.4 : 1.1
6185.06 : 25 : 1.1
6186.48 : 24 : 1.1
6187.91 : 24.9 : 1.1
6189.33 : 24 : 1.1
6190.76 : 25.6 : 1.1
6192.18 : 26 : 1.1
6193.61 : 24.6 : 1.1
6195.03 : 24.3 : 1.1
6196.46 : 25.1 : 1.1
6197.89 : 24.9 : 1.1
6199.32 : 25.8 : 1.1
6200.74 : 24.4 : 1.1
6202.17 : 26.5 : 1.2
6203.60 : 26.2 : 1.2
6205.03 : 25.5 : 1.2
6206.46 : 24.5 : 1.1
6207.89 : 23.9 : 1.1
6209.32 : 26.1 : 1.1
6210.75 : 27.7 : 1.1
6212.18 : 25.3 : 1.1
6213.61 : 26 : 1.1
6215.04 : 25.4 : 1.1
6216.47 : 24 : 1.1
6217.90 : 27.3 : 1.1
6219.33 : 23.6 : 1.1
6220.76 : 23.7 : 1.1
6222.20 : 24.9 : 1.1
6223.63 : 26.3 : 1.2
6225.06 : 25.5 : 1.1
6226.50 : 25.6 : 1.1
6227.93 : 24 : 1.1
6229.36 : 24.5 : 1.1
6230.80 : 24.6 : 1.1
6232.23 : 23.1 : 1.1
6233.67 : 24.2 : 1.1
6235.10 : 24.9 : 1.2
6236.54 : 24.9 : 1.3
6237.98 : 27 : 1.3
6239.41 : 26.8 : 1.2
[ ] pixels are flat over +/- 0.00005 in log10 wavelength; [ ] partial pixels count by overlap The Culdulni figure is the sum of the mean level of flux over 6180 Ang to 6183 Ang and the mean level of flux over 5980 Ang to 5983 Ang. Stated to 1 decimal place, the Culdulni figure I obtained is 49.6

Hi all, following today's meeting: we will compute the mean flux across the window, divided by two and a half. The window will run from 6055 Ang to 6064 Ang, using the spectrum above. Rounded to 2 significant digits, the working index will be 9.7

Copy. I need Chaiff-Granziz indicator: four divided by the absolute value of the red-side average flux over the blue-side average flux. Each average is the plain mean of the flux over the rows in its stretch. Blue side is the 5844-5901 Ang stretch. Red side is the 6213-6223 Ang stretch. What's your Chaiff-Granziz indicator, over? 3.64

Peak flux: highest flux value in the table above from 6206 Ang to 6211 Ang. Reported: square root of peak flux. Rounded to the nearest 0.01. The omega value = 5.26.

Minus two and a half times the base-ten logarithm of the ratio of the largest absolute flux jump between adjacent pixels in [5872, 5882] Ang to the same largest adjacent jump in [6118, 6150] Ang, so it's 0.3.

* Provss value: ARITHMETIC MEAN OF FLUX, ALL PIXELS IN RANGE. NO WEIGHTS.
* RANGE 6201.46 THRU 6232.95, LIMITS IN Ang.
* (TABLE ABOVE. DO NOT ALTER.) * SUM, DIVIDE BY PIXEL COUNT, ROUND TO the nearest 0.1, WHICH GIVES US 25.2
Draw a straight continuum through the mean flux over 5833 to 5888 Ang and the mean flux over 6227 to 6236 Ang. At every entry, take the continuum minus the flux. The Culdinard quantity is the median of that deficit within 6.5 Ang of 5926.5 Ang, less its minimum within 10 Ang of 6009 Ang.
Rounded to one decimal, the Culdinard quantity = 3.3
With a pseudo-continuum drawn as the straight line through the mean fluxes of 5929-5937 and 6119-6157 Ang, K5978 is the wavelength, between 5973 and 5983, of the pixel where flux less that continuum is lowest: 5981.96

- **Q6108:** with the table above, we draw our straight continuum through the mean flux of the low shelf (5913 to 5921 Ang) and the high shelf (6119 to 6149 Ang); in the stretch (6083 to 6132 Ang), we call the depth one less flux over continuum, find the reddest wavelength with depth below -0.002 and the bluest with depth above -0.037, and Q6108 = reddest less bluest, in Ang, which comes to 43.6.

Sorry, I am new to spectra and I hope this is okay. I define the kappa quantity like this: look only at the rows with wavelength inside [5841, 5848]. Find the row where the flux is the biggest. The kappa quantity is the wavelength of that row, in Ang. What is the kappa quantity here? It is 5843.11 Ang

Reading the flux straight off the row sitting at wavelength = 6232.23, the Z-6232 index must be 23.1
